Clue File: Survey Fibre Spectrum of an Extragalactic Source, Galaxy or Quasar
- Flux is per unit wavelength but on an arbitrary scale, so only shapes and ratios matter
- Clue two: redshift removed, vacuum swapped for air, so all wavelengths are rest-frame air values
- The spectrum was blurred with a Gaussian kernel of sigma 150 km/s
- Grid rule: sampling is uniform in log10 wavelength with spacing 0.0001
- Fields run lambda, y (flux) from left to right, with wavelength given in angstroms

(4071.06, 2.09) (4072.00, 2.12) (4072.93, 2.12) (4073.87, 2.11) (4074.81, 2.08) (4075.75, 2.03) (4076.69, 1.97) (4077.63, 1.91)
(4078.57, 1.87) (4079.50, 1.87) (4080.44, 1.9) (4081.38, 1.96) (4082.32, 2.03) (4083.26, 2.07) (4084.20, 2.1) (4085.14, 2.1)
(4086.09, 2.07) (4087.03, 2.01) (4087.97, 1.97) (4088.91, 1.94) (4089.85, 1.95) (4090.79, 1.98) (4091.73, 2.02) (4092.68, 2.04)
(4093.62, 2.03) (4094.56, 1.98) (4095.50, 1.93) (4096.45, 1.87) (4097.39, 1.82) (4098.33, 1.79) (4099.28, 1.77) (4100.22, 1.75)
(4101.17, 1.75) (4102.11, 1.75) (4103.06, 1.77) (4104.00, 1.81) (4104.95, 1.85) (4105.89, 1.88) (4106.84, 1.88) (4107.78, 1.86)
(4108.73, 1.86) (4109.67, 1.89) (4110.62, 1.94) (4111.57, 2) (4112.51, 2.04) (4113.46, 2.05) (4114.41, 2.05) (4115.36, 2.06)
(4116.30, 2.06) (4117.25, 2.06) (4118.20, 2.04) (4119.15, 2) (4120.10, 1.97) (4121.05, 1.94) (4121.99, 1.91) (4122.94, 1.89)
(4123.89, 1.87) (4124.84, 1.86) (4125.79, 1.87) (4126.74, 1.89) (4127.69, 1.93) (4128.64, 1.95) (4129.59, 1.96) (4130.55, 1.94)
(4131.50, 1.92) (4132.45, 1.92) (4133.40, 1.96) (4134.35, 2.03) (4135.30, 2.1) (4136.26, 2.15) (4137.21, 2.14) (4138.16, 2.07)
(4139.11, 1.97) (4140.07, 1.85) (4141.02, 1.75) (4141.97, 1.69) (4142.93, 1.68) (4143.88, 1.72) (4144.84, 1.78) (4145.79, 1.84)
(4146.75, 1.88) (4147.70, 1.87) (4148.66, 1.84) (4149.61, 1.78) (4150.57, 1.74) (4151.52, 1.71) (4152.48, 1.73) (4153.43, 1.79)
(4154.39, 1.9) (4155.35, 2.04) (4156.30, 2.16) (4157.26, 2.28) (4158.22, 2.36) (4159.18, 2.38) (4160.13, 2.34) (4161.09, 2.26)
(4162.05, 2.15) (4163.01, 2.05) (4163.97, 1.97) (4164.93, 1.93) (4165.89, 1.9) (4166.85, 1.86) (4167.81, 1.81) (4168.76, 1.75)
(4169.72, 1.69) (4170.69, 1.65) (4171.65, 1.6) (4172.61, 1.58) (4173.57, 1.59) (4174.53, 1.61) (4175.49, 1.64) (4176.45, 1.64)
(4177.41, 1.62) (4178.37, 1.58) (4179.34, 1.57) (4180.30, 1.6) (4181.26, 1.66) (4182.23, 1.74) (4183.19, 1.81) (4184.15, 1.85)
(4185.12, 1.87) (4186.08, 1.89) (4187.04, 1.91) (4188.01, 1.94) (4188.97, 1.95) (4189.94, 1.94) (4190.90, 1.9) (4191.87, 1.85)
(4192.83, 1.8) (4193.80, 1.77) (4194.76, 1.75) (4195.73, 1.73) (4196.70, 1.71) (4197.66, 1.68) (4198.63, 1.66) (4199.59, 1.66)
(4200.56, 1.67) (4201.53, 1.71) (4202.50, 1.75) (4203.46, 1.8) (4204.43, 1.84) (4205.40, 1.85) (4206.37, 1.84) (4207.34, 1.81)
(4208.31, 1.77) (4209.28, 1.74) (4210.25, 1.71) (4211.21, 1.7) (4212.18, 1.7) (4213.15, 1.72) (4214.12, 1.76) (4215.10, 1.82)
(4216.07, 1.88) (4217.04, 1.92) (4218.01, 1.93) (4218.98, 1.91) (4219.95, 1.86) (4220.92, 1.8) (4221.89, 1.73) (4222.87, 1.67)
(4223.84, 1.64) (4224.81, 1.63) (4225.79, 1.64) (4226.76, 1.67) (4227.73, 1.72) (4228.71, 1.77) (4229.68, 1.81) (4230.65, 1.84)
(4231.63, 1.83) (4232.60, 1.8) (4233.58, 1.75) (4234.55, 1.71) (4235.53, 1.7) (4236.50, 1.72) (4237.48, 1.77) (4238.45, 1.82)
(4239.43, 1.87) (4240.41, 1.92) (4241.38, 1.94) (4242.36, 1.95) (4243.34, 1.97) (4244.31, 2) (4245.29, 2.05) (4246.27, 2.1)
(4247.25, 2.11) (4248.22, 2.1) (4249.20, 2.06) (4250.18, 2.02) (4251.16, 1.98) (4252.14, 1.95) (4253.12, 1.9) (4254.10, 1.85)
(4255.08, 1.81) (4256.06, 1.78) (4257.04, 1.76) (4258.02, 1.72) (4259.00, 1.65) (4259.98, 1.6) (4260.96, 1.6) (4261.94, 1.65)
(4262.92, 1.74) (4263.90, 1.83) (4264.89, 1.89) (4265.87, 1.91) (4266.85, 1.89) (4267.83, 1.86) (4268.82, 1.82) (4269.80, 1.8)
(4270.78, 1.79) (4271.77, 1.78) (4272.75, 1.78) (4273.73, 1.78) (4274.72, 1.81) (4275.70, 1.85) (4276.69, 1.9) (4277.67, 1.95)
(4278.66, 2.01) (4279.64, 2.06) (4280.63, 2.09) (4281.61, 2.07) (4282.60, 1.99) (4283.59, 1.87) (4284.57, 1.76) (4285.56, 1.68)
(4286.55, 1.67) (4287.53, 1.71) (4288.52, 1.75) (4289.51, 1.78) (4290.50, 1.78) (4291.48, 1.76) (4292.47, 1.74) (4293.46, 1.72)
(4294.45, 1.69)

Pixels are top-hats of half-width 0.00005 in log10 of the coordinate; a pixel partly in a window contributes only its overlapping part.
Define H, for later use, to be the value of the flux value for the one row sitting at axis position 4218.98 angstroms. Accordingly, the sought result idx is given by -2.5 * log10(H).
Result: -0.703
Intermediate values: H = 1.91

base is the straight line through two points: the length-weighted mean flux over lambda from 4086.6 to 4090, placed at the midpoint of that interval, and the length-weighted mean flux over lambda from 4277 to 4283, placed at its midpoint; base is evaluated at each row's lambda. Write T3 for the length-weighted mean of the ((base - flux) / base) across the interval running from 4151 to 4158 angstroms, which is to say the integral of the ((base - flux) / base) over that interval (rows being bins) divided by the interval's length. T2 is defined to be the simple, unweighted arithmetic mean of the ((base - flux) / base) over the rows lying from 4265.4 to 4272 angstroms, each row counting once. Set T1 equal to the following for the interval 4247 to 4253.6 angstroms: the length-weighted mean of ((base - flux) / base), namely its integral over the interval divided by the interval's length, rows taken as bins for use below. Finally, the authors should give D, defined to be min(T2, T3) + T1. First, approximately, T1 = 0.00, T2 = 0.092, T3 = 0.016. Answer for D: 0.02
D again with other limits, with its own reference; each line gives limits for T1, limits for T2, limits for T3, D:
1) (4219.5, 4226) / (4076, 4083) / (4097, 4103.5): 0.17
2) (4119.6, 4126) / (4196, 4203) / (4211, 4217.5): 0.15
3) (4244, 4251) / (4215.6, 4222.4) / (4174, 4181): 0.05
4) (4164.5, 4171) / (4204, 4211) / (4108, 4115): 0.10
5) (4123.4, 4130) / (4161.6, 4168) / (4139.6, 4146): 0.06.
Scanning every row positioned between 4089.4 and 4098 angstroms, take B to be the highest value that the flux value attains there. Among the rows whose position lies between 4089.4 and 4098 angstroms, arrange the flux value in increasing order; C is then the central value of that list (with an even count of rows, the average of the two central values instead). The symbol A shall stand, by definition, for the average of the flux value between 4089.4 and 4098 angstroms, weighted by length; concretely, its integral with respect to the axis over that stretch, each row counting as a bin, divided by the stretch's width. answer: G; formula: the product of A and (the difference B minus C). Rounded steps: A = 1.96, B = 2.04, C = 1.98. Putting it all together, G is 0.12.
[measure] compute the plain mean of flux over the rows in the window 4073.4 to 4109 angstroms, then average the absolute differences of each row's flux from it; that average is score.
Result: 0.09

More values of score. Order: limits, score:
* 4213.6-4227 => 0.10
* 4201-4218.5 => 0.06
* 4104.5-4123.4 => 0.07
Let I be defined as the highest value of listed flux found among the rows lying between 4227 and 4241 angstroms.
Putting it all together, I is 1.92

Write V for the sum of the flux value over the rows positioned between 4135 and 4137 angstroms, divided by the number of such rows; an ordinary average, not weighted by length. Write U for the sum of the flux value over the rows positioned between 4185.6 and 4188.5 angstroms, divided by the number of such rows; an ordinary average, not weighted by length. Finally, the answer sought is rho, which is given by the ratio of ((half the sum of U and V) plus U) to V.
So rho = 1.85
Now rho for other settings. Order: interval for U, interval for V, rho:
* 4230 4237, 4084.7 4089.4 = 1.81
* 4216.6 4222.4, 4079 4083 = 1.94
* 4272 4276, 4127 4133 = 1.90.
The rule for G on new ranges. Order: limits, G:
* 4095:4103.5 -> 0.29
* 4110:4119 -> 0.02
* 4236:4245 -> 0.15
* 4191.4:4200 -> 0.21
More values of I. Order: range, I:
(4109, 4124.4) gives 2.06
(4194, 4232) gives 1.93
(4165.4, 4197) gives 1.95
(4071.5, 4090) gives 2.12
